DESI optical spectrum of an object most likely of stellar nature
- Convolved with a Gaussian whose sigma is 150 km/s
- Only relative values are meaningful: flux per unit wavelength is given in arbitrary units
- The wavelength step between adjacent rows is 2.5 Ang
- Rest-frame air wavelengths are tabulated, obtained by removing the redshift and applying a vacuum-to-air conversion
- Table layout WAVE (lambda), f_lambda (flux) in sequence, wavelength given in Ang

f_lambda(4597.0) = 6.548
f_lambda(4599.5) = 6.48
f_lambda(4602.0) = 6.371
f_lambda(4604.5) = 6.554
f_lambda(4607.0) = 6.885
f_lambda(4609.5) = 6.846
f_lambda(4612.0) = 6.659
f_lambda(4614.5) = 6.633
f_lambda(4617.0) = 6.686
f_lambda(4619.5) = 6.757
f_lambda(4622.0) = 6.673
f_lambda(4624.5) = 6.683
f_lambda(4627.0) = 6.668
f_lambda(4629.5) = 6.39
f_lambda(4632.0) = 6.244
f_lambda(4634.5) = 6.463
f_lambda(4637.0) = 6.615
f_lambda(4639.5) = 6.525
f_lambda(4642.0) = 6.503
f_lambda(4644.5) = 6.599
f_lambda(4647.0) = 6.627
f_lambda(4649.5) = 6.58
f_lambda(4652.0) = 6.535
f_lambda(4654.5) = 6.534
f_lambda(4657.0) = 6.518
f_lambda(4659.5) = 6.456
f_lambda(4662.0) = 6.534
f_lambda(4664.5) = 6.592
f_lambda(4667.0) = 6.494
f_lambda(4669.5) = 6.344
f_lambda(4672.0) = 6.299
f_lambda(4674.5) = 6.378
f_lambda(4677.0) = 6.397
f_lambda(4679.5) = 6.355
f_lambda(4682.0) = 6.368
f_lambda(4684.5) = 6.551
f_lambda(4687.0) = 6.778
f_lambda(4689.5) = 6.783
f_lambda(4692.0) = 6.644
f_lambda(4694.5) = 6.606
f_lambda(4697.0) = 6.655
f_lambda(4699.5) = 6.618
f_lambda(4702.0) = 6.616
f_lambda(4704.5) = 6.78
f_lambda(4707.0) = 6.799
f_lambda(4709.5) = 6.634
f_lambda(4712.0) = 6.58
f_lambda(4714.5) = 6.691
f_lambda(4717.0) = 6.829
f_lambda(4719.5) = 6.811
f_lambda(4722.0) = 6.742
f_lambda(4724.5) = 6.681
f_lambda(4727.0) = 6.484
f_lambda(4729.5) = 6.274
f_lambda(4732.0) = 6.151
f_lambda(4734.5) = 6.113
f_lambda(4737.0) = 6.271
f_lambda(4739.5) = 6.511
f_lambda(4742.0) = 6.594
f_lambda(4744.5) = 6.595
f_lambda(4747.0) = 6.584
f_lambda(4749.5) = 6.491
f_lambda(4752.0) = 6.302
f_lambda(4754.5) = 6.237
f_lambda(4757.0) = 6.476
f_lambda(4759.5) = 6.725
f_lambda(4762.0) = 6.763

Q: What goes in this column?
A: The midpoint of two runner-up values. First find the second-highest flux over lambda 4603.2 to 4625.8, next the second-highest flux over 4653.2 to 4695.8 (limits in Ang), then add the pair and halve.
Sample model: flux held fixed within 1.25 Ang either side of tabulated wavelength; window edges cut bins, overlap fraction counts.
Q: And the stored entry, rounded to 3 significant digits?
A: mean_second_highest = 6.81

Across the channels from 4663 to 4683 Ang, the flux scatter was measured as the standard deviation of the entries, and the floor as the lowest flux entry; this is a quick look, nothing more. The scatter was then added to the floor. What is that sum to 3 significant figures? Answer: 6.39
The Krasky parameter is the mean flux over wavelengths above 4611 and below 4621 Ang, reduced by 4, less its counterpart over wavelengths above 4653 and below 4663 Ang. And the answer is -3.83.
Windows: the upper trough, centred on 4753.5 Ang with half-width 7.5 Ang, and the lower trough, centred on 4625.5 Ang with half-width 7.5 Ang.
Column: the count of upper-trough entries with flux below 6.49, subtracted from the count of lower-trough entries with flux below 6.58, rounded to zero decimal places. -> -1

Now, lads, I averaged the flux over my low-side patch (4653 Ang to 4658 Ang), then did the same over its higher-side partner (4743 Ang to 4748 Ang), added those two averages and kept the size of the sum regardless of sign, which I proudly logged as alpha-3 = 13.1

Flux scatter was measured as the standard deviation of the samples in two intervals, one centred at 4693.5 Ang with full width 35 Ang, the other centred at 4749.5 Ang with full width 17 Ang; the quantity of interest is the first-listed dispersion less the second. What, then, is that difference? 0.01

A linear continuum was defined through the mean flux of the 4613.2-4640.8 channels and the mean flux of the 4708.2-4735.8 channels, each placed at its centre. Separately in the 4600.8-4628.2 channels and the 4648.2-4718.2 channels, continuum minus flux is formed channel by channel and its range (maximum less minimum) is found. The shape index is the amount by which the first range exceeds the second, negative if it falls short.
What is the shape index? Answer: -0.03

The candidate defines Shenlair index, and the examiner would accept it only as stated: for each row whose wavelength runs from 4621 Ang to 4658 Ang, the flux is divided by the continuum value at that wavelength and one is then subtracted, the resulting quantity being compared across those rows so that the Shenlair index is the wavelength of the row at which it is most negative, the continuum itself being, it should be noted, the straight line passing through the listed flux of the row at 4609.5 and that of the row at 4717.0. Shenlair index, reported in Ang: 4632.0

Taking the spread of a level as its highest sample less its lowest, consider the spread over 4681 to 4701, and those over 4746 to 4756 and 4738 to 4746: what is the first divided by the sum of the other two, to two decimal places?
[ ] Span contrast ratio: 0.96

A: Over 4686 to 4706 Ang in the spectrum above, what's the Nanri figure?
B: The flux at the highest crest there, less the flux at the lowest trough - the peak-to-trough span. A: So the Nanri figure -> 0.18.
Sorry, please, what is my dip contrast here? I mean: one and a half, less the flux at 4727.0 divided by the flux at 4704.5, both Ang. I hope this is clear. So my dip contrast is 0.544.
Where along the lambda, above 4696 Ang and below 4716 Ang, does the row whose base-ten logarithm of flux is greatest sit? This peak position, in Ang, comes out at 4707.0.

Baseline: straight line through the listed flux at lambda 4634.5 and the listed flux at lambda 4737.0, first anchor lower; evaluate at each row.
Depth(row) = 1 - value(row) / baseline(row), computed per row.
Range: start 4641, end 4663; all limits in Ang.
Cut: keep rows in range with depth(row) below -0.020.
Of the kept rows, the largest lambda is 4649.5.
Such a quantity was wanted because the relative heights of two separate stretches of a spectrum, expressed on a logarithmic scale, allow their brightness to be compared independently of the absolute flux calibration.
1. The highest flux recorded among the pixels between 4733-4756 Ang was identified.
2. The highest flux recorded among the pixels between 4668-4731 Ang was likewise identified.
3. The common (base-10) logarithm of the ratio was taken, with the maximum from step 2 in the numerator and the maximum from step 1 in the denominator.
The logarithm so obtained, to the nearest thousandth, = 0.015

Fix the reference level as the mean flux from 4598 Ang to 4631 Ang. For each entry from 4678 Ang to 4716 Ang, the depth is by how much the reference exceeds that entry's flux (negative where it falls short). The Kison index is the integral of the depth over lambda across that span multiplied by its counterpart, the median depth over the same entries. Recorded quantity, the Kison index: 0.0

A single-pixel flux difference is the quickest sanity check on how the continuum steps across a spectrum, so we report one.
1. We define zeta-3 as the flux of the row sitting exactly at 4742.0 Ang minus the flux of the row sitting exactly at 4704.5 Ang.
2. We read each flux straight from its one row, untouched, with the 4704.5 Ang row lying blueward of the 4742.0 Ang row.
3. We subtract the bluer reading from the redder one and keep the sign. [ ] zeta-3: -0.19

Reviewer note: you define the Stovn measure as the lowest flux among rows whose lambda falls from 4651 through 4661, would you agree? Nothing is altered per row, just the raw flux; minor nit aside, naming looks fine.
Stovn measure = 6.456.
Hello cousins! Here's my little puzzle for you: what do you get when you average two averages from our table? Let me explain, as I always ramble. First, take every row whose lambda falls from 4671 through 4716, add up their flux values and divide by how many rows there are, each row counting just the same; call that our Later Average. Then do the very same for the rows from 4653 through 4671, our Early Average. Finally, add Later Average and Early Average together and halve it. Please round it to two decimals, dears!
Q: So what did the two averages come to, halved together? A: 6.54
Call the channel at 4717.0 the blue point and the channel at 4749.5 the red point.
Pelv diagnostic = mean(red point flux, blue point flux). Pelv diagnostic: 6.66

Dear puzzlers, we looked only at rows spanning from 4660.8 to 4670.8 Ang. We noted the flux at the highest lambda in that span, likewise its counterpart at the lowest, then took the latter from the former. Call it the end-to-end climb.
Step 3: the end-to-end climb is -0.19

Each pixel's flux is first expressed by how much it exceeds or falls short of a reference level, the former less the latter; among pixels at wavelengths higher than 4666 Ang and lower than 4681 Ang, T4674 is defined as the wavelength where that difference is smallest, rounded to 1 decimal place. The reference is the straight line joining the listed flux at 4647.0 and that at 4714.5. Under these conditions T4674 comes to 4672.0 Ang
